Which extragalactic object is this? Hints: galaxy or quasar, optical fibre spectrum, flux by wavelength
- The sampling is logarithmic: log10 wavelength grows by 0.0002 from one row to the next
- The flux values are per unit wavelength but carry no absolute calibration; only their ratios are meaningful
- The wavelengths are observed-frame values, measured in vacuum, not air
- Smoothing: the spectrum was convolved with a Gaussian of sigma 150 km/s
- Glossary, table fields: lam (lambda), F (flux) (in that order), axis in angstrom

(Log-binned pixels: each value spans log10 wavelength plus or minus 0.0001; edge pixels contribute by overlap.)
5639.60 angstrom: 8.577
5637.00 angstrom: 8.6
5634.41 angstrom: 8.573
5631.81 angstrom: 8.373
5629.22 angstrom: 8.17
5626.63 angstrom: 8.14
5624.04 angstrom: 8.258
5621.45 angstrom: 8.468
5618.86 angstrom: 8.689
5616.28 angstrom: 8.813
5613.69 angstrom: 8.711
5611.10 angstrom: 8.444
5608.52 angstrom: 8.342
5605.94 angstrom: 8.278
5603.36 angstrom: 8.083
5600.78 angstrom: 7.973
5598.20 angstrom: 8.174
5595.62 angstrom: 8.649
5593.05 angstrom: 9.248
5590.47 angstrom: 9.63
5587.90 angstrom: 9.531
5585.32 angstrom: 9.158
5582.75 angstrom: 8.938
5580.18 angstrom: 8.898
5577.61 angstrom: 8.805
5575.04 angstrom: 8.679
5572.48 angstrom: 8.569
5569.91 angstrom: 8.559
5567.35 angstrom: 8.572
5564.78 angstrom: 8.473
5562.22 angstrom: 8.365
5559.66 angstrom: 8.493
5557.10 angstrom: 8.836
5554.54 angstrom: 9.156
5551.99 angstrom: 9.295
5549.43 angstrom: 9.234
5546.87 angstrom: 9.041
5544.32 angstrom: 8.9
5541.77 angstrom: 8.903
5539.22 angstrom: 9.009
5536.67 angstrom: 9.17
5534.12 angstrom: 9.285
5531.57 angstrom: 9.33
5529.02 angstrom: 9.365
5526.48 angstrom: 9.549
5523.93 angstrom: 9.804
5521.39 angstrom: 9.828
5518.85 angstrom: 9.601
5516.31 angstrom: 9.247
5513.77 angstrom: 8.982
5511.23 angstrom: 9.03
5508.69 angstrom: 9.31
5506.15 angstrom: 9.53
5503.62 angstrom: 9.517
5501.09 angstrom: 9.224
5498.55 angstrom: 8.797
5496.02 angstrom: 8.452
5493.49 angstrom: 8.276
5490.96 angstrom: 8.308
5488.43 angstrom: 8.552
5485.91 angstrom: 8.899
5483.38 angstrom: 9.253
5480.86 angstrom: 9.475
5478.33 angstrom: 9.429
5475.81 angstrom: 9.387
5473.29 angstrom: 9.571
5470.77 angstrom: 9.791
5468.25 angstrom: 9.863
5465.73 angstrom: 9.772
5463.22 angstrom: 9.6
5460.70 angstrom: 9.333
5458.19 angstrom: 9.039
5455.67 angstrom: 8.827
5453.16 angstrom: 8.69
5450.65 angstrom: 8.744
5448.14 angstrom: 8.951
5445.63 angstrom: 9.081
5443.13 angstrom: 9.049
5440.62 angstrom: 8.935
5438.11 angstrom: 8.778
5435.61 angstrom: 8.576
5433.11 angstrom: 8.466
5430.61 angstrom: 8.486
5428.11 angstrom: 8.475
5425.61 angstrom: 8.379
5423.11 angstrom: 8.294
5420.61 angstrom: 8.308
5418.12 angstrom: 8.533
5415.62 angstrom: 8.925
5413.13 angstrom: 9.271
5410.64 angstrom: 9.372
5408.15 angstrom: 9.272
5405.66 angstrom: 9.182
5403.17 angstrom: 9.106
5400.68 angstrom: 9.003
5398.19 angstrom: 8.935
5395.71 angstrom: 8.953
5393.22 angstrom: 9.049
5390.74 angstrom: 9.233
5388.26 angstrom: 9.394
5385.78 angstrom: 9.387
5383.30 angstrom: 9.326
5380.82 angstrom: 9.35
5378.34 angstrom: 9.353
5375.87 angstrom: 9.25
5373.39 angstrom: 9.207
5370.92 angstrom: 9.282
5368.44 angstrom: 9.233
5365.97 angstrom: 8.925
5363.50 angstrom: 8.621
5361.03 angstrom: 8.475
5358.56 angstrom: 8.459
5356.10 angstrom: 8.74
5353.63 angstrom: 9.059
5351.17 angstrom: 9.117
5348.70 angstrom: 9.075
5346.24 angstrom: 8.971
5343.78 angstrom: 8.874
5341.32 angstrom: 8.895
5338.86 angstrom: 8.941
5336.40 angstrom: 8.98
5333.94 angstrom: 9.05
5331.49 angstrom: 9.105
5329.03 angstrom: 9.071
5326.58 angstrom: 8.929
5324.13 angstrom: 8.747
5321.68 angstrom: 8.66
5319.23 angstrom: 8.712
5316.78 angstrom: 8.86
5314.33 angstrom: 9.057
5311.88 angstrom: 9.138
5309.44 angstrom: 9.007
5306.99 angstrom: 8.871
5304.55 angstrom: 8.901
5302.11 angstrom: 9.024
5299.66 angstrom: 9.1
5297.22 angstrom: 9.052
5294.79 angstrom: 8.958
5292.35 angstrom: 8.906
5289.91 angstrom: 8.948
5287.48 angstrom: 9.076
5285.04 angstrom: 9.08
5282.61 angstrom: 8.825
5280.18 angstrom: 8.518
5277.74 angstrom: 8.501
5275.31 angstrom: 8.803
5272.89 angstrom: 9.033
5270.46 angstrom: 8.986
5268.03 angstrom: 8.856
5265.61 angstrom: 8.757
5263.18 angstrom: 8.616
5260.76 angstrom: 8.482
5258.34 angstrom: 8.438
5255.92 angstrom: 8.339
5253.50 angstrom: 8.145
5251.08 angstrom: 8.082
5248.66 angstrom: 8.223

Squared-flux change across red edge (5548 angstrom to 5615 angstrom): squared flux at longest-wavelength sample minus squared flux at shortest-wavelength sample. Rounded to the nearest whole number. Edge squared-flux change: -9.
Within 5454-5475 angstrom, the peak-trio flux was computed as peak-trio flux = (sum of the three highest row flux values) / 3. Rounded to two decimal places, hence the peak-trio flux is 9.81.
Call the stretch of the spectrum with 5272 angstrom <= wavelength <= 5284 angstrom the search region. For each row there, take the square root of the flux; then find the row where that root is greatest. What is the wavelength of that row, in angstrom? 5272.89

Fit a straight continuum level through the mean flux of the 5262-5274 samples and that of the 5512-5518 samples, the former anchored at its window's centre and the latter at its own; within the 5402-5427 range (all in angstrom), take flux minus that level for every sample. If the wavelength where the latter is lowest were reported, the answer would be 5423.11 angstrom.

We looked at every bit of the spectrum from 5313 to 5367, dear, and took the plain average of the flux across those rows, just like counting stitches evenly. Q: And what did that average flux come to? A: 8.88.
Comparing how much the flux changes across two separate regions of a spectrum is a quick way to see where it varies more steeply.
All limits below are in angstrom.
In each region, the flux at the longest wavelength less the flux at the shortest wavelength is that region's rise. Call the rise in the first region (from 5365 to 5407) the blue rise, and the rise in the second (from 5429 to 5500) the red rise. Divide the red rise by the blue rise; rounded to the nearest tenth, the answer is 1.2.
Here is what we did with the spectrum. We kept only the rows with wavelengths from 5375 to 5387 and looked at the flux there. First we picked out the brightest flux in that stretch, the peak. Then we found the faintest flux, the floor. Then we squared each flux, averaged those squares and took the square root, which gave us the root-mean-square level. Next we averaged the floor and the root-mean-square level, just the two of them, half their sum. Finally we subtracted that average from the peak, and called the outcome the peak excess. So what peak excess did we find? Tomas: 0.1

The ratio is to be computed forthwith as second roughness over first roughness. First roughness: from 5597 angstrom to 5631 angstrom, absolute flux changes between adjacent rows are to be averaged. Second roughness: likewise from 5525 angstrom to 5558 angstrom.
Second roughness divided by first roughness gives 0.86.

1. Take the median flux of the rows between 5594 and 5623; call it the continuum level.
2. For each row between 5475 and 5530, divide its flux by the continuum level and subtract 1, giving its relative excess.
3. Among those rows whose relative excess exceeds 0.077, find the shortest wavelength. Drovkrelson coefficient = 5475.81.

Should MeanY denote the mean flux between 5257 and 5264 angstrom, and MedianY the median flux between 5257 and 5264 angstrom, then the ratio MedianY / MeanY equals 1.00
